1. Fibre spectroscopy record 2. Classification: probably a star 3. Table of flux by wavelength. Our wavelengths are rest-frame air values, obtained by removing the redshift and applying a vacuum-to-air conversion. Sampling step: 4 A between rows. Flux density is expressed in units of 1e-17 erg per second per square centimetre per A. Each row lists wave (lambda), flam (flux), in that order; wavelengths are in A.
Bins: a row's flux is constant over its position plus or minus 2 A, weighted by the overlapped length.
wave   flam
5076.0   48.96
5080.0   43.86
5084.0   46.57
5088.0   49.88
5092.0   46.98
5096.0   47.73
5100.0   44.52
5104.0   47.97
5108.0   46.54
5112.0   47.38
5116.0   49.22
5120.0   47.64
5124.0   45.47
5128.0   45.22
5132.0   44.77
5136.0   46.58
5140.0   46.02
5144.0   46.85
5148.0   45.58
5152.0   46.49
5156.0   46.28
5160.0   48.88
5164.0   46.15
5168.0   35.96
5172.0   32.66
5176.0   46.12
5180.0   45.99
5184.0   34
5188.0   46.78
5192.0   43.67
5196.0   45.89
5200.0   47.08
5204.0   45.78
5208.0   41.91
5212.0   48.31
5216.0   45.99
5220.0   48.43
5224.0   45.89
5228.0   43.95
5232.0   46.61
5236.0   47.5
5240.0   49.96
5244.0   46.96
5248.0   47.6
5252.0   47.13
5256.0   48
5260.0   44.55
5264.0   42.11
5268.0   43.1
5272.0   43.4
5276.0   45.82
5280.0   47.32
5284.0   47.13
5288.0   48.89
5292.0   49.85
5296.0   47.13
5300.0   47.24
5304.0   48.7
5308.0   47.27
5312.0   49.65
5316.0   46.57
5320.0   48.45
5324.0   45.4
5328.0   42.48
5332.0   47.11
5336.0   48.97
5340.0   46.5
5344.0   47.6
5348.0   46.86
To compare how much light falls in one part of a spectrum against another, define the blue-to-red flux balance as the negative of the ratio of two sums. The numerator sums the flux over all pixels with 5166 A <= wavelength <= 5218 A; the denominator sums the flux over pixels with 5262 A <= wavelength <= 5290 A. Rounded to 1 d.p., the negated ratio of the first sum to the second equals -1.8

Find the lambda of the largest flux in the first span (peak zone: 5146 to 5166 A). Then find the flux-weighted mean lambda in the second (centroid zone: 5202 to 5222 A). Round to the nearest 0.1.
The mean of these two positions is 5186.1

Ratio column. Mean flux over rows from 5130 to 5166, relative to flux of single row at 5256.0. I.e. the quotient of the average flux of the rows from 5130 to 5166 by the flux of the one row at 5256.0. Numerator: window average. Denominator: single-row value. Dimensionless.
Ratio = 0.967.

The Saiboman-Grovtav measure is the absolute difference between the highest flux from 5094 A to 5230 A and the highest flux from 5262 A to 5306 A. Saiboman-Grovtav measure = 0.63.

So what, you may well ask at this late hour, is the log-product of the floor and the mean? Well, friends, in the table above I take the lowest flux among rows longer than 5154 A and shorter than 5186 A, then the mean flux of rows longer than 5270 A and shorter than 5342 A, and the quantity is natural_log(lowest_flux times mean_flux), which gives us 7.34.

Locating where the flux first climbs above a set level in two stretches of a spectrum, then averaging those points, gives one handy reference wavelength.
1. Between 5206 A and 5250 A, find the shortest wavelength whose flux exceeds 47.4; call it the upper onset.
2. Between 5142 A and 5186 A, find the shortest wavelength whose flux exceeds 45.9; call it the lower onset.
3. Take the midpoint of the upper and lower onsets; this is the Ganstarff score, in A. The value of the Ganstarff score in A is 5178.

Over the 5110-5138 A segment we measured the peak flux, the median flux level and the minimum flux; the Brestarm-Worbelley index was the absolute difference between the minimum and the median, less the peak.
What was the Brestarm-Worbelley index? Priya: -47.4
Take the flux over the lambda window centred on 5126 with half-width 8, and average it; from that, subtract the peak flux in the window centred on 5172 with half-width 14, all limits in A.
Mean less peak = -3.1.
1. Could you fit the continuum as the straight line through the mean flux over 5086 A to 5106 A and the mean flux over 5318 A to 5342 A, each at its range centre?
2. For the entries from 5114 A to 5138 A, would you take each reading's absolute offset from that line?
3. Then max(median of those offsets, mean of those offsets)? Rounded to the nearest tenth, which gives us 1.9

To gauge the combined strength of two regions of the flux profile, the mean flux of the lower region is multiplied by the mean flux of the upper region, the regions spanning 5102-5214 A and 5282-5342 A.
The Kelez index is 2136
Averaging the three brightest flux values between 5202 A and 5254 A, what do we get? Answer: 48.9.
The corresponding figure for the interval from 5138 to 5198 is 47.5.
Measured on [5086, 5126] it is 49.0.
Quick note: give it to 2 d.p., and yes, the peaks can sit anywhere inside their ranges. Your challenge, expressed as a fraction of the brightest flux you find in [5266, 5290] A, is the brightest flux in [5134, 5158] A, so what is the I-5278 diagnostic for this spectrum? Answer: 0.96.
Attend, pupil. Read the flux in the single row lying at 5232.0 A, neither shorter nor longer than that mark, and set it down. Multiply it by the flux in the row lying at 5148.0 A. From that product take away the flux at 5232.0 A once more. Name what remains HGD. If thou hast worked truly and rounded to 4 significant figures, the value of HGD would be 2078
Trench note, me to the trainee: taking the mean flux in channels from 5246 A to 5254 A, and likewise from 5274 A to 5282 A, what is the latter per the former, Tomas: 0.98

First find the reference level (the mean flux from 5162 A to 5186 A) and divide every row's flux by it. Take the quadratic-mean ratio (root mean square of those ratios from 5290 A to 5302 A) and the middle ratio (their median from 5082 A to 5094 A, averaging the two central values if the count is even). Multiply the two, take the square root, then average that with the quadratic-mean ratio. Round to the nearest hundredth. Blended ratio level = 1.19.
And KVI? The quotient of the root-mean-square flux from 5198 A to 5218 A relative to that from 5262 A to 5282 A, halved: 0.52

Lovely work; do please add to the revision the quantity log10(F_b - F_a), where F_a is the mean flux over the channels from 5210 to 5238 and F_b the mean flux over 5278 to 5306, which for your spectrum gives 0.1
